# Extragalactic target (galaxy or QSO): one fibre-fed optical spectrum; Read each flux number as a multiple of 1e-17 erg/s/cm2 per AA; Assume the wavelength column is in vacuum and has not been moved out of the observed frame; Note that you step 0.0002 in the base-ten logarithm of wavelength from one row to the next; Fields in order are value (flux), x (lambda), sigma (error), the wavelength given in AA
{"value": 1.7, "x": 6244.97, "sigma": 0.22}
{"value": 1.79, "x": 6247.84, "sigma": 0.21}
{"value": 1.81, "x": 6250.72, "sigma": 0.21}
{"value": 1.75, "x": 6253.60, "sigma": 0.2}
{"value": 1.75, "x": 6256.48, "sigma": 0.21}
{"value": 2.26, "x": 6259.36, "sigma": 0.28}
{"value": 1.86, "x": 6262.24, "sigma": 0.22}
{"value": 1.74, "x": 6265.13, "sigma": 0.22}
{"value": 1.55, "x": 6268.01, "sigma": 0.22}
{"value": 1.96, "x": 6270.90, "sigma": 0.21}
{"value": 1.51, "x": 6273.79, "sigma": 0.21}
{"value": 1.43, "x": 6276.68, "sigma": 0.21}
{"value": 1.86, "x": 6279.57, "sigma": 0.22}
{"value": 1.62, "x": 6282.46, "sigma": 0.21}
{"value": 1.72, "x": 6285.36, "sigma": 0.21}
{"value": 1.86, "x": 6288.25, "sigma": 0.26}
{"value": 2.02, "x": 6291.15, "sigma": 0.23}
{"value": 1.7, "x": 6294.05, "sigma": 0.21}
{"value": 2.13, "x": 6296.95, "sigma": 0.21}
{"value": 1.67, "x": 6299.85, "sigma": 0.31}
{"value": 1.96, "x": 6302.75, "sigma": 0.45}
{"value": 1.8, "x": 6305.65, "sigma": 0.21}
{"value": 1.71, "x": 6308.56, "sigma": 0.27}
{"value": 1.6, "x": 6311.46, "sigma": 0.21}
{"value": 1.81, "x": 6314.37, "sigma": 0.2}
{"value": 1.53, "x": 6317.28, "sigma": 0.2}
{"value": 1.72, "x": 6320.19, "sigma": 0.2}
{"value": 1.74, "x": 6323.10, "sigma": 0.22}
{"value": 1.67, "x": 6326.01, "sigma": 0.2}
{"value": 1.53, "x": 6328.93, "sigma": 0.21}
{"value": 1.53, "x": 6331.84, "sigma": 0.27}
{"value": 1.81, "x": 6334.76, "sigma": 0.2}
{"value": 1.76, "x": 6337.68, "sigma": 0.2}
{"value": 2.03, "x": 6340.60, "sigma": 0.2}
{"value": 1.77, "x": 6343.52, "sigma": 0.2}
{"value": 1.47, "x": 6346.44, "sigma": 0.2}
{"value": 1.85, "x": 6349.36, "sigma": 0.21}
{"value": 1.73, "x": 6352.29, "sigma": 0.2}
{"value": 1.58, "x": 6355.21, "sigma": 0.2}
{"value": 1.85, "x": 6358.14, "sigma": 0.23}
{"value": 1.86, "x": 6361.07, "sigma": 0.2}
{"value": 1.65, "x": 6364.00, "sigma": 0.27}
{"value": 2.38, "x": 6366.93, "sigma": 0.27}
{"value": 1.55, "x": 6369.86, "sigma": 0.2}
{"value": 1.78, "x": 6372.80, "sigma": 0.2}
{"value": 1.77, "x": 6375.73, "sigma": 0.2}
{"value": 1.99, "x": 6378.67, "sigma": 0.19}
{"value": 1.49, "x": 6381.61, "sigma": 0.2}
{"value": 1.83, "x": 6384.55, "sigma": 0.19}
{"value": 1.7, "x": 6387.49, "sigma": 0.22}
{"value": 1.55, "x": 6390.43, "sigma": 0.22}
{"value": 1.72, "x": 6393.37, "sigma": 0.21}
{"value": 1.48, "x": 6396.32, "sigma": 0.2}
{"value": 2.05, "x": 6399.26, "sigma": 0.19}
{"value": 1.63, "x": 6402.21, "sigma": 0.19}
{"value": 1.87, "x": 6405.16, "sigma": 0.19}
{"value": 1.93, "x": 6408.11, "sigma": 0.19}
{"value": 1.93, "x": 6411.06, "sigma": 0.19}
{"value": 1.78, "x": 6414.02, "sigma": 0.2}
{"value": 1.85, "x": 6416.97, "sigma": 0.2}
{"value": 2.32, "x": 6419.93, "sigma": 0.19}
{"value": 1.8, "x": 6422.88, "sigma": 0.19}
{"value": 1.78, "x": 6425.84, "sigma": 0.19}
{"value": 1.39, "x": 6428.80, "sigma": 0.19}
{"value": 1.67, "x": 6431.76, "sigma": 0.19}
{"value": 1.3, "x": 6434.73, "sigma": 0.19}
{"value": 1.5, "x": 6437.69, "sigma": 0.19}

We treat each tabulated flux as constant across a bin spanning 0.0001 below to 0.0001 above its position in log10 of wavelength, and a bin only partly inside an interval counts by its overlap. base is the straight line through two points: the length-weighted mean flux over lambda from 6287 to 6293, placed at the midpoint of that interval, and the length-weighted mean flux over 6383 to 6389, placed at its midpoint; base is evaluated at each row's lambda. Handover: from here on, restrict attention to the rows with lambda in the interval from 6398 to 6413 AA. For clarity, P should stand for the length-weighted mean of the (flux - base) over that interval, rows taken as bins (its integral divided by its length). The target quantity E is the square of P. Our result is 0.022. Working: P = 0.15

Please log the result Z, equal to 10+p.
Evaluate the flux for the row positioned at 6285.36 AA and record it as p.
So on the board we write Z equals 11.72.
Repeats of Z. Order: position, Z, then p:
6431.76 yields 11.67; 1.67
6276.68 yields 11.43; 1.43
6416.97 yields 11.85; 1.85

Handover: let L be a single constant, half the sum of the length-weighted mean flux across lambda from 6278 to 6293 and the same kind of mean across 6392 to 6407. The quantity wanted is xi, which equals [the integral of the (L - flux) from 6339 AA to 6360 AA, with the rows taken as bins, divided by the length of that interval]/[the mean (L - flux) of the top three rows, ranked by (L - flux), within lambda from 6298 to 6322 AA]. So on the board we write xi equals 0.1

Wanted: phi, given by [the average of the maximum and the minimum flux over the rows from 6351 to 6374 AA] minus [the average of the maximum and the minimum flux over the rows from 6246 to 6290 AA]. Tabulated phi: 0.12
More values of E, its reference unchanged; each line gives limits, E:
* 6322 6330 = 0.046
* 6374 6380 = 0.009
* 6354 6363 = 0.002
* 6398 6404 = 0.010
